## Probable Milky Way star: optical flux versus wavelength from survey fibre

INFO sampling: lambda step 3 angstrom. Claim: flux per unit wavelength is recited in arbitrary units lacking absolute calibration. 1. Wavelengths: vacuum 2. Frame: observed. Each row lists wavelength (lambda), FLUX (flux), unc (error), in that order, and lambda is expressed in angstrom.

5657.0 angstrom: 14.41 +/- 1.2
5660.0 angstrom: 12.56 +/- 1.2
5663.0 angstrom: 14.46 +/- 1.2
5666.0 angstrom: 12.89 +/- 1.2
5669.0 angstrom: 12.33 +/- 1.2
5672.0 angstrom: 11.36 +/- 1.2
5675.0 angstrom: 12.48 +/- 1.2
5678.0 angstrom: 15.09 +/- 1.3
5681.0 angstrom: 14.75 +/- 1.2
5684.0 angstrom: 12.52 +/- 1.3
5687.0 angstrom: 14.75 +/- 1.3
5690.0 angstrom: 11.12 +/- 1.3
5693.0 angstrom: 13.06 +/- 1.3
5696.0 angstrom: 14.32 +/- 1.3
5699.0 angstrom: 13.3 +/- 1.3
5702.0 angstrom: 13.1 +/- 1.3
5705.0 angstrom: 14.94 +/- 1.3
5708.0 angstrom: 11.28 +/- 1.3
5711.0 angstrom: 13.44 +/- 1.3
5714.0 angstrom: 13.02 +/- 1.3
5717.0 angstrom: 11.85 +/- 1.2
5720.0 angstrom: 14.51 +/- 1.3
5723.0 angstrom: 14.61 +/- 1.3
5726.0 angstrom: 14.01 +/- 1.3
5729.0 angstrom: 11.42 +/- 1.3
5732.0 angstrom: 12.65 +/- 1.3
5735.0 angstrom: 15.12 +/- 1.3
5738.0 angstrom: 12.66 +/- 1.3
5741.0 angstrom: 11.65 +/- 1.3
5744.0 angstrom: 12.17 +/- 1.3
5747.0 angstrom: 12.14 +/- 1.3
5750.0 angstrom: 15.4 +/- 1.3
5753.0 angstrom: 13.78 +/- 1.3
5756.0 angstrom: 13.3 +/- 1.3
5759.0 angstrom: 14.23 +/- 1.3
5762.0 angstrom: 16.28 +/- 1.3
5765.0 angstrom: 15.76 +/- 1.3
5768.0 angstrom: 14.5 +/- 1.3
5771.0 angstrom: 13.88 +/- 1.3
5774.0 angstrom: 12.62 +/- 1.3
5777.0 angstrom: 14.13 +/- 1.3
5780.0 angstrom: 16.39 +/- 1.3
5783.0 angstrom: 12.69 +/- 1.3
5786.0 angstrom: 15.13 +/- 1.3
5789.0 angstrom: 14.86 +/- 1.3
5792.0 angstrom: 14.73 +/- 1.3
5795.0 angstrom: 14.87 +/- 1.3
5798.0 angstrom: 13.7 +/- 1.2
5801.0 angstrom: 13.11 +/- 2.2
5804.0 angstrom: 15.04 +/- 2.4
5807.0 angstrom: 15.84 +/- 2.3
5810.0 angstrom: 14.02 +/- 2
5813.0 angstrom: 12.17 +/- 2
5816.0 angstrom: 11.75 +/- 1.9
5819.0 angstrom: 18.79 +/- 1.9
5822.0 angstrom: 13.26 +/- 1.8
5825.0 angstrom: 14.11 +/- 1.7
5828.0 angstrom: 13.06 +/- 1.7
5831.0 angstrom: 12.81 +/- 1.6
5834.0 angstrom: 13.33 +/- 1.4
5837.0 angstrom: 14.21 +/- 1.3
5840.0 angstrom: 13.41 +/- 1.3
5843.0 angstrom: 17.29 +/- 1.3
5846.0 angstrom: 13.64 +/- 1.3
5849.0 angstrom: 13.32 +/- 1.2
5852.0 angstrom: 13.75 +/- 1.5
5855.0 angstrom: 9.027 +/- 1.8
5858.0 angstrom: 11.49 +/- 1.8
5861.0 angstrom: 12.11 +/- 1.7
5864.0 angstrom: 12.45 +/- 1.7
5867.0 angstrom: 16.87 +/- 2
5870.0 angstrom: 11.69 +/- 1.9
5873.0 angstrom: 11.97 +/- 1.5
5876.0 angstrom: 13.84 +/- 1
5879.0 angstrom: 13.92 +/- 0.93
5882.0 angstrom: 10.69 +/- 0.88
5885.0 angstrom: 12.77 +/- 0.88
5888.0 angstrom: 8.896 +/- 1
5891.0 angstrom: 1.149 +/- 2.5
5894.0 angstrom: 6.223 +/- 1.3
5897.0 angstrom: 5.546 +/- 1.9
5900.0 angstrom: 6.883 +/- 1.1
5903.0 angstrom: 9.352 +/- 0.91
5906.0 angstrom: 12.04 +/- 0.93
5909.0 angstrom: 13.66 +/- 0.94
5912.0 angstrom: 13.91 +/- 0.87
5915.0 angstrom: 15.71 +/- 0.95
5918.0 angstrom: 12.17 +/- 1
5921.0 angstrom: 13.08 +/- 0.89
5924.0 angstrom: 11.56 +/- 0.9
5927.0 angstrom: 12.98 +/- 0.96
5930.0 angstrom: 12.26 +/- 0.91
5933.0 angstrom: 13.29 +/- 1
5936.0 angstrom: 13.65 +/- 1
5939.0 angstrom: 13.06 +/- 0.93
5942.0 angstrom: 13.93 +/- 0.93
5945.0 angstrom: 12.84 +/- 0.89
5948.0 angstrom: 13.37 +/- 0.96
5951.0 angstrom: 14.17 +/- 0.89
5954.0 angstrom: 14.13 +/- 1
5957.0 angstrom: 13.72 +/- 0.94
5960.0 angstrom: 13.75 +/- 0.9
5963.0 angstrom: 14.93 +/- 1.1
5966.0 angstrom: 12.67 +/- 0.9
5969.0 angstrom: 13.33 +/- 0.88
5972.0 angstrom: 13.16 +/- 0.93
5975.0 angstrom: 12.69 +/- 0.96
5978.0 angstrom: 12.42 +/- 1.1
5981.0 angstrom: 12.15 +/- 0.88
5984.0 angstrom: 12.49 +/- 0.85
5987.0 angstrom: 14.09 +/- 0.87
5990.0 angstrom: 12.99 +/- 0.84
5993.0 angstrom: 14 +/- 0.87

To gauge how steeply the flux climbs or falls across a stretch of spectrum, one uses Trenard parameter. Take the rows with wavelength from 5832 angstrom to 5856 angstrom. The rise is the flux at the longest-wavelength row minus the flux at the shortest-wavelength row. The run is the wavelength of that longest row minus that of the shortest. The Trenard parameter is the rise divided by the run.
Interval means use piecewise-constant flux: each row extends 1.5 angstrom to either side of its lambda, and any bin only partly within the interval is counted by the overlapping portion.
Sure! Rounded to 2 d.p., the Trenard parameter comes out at -0.20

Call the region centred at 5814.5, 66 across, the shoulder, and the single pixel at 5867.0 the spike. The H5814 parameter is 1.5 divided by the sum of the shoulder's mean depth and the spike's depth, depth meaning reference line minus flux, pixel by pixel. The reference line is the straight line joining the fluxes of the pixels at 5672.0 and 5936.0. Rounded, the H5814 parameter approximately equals -0.28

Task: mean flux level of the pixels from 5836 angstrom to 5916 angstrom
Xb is 11.7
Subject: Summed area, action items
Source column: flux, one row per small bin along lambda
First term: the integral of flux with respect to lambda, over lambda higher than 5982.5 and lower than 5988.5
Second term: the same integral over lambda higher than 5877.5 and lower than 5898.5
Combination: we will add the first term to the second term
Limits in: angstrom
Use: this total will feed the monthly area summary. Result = 257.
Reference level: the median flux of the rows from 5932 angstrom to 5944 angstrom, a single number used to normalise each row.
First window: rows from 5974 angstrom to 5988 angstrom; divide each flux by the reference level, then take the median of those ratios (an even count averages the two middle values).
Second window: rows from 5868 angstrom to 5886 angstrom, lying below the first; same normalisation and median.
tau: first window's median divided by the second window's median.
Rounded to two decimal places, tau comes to 1.01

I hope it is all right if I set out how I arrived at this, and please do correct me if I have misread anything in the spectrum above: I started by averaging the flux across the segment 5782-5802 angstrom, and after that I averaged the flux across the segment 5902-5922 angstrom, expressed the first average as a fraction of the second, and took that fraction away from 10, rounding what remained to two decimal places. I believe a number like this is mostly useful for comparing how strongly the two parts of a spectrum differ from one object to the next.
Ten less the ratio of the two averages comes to 8.90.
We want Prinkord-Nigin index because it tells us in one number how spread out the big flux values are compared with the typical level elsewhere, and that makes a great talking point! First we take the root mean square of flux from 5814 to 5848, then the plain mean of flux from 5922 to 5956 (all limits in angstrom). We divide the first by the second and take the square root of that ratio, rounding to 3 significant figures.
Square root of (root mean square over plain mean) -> 1.04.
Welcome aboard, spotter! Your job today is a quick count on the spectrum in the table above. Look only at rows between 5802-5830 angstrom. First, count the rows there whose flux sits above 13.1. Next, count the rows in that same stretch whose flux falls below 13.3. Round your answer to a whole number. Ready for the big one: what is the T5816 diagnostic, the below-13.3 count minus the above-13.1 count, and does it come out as -2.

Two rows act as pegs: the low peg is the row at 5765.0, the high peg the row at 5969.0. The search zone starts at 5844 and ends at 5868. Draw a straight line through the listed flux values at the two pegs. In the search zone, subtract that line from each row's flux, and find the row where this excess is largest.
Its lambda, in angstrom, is 5867.0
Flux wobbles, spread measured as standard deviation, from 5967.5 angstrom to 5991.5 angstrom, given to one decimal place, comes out 0.6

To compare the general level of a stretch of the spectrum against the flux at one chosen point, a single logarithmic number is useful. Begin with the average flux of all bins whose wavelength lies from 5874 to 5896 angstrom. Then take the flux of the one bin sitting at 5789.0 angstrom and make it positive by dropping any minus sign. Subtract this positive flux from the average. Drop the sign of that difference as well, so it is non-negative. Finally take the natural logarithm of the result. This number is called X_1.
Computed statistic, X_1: 1.7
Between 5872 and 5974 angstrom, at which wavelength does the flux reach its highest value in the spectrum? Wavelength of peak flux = 5915.0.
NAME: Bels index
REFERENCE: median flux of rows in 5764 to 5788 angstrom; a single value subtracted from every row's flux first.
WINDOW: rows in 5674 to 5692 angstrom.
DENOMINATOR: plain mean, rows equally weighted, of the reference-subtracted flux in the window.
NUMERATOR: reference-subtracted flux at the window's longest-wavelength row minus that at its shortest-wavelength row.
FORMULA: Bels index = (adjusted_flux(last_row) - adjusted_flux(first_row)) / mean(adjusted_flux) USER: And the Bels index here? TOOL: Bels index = 1.6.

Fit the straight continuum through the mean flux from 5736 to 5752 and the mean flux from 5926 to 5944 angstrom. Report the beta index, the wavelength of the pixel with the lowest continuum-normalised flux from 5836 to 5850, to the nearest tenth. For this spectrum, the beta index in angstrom 5849.0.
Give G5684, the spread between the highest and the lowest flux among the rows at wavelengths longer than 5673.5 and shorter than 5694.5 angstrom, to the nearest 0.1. 4.0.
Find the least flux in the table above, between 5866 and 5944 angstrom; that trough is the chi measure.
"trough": 1.149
